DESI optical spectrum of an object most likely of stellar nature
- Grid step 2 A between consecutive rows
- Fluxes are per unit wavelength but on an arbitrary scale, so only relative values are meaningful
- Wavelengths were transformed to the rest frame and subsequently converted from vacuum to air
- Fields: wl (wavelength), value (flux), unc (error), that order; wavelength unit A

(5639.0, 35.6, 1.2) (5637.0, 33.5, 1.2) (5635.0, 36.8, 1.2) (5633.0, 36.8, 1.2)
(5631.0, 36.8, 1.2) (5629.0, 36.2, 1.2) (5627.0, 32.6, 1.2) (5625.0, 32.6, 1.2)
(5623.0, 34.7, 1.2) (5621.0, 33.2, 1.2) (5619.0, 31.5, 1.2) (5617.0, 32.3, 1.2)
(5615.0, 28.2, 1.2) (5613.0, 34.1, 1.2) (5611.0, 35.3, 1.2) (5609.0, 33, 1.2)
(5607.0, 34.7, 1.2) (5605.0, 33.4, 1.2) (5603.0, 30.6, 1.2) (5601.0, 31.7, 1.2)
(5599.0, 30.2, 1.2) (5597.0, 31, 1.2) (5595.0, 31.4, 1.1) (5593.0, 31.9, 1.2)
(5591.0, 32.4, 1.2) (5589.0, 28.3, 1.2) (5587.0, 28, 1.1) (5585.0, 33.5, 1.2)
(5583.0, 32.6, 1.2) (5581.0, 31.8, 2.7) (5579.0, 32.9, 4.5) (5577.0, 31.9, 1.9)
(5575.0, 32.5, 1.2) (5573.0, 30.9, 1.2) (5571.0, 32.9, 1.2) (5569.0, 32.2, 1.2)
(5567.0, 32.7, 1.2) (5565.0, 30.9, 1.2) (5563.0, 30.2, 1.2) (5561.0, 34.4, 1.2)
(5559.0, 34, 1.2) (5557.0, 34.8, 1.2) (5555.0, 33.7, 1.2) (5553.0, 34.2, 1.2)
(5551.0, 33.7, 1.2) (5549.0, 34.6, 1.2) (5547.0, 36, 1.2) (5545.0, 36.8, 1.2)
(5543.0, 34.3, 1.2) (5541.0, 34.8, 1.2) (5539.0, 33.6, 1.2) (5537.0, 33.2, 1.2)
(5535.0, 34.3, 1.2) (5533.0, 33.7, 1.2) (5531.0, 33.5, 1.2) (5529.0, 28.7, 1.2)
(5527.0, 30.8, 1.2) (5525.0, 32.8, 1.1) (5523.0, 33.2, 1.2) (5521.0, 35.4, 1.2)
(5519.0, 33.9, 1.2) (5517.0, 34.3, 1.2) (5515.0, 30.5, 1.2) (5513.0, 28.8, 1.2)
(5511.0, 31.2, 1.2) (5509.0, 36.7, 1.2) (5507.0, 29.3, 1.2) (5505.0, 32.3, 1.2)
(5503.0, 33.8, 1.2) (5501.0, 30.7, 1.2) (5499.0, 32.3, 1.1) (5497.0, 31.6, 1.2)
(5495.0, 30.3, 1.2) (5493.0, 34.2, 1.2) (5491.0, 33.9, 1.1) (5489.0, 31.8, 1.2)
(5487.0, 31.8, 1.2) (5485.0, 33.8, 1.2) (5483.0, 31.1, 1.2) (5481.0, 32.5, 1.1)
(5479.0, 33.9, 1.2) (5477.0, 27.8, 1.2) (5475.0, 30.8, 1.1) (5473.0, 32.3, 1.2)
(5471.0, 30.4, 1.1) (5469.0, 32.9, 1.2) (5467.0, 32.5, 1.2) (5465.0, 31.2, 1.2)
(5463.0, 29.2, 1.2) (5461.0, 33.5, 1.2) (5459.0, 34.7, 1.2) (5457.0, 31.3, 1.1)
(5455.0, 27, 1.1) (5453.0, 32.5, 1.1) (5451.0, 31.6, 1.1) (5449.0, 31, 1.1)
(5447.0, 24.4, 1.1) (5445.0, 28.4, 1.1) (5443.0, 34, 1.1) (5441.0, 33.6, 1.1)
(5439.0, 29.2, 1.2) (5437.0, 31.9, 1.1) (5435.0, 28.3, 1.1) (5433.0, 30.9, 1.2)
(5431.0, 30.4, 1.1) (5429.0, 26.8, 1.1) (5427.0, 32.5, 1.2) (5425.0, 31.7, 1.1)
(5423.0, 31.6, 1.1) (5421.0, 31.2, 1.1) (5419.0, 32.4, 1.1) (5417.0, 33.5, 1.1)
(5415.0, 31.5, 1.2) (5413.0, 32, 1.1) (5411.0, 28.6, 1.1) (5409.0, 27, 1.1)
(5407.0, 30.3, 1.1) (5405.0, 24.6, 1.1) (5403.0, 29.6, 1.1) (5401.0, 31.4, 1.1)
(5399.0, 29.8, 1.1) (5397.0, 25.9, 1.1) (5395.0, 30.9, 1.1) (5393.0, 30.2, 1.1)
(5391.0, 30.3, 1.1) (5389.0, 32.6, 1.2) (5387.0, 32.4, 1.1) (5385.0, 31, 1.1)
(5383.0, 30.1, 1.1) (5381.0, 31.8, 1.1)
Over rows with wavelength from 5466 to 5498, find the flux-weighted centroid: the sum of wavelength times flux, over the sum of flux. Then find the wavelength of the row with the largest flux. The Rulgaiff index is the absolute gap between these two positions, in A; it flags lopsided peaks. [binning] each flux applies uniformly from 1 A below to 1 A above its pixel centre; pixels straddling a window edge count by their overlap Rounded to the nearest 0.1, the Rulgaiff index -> 10.9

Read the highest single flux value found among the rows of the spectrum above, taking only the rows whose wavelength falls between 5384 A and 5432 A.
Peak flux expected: 33.5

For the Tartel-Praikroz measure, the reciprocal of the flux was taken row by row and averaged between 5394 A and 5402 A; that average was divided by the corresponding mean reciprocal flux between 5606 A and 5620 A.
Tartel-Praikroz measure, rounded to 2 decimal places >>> 1.11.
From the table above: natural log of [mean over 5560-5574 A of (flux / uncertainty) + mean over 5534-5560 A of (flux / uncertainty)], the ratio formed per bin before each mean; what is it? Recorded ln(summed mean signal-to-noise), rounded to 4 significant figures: 4.015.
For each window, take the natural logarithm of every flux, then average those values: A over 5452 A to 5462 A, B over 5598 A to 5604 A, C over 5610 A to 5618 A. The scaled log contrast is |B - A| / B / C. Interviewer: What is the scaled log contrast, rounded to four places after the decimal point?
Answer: 0.0023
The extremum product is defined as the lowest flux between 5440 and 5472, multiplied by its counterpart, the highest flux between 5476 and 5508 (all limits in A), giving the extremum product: 834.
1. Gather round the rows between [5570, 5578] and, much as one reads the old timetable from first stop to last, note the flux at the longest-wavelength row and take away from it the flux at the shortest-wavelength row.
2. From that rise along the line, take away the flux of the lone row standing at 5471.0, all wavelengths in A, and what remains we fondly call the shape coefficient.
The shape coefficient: -31.4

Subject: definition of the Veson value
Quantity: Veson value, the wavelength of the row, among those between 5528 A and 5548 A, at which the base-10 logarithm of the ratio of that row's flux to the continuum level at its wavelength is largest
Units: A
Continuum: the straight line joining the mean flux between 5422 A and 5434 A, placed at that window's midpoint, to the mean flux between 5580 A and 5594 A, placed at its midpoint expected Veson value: 5545.0 A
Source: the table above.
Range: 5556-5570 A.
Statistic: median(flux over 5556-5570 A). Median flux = 32.7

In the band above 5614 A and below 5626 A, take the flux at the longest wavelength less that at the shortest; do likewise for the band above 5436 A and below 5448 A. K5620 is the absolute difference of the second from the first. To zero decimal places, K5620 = 12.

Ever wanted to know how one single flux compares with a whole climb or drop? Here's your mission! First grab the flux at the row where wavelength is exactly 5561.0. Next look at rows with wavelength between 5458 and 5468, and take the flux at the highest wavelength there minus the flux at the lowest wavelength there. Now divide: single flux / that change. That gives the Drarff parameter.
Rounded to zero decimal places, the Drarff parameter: -16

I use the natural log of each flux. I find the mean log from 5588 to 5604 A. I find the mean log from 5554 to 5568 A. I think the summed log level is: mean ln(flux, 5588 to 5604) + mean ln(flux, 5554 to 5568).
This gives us 6.93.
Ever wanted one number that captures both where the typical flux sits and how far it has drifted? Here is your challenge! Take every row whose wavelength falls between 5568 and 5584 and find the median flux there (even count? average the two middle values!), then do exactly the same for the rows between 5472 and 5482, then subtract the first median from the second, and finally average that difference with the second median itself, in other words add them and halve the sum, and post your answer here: 16.1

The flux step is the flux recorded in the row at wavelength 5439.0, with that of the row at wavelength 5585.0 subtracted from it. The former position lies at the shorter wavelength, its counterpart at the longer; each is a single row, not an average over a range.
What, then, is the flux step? -4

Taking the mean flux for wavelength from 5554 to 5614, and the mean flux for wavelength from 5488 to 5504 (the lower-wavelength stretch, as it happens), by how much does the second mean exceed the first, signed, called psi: 0.1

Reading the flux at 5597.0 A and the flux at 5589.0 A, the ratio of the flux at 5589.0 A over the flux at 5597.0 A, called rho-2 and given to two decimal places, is 0.91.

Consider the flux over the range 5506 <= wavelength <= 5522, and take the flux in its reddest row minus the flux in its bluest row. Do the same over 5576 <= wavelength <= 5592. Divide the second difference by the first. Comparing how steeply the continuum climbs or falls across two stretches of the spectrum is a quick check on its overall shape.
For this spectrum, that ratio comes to 0.1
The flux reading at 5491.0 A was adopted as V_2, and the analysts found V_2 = 33.9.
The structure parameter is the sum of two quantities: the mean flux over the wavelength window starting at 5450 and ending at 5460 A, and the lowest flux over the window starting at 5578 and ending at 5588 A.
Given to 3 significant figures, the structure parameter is 59.4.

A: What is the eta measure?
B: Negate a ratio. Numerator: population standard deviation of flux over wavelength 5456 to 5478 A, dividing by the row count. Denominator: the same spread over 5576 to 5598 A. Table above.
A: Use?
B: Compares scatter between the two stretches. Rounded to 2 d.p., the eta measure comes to -1.12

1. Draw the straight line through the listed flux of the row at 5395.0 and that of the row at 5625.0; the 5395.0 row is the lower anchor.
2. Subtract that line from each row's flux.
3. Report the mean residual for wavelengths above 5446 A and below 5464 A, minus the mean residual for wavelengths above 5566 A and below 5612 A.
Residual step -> -0.4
